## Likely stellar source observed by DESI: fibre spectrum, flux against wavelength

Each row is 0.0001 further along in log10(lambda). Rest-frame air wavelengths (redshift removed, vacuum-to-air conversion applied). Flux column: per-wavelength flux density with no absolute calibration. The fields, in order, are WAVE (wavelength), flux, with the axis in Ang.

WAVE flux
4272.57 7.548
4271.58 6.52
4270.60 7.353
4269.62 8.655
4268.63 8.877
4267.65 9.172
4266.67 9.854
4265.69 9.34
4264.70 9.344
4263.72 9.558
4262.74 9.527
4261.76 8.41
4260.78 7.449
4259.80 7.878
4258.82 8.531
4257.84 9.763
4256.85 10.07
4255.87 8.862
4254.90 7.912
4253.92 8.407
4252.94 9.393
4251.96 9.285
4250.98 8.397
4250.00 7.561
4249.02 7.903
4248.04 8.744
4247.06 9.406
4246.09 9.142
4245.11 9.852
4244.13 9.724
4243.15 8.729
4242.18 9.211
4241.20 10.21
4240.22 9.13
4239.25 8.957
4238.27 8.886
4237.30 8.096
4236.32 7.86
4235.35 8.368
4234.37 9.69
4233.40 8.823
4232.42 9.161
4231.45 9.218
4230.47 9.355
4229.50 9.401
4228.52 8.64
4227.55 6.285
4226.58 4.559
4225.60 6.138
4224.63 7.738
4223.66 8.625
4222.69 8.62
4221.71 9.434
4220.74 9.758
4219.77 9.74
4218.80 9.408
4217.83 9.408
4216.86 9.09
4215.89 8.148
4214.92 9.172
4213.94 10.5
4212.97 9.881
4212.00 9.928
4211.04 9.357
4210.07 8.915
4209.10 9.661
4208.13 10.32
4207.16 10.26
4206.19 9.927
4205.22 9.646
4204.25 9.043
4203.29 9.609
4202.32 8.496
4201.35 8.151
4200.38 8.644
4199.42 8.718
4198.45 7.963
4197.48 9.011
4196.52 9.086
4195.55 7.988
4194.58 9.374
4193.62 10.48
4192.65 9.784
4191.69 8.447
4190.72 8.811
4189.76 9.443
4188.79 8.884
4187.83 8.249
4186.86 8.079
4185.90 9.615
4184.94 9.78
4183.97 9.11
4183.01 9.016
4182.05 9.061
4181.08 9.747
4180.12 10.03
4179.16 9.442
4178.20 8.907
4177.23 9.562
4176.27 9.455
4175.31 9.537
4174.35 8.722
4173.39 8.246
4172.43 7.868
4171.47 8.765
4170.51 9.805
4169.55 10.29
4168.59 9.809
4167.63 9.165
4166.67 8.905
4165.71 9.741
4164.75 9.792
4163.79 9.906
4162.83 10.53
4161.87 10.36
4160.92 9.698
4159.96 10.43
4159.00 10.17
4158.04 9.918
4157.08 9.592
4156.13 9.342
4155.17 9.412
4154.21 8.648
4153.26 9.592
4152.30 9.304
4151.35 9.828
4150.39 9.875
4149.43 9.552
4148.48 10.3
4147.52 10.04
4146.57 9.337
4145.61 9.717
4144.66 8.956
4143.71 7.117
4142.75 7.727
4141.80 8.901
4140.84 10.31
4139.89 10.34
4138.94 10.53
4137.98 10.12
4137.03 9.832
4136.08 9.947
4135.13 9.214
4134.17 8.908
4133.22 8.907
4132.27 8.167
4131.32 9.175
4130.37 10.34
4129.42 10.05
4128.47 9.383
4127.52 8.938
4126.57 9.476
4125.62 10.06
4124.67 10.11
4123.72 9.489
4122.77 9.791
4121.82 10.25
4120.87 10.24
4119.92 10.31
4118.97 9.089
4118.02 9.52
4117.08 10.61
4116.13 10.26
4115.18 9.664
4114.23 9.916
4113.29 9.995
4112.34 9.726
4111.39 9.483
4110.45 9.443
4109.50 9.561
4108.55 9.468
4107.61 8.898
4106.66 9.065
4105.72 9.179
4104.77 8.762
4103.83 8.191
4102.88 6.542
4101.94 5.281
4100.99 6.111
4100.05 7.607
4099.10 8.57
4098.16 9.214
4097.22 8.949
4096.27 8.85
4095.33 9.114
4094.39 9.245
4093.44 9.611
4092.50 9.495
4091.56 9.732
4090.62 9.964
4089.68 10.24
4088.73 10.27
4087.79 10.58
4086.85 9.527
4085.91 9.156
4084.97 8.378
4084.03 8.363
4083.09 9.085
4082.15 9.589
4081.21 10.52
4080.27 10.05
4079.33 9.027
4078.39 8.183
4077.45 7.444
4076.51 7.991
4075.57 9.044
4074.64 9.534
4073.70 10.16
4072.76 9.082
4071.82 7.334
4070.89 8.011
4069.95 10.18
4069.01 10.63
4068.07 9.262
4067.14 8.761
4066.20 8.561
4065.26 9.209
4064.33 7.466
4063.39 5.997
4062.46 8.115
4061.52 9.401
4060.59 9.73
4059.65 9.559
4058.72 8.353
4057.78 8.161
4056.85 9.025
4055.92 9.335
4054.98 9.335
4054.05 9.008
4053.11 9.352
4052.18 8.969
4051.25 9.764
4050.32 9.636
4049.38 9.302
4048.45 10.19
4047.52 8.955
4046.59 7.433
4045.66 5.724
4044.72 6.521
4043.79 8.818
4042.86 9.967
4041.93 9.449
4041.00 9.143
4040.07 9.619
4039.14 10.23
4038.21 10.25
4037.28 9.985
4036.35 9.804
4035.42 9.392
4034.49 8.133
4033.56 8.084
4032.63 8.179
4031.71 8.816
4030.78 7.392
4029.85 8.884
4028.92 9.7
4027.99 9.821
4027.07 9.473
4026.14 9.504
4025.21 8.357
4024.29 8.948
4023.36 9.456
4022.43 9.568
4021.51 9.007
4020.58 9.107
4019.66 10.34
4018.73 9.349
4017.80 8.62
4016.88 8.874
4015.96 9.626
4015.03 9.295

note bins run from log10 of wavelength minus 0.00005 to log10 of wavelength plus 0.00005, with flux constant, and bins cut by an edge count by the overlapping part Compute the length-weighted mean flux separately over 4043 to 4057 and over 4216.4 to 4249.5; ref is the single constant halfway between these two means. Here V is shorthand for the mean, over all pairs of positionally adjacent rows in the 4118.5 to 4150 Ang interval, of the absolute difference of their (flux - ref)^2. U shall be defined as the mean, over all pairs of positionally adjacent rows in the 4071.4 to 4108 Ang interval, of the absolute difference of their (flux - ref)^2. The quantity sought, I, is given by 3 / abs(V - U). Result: 10.1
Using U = 1.23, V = 0.93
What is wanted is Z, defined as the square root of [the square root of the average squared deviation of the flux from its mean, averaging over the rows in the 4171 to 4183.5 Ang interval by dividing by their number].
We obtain 0.77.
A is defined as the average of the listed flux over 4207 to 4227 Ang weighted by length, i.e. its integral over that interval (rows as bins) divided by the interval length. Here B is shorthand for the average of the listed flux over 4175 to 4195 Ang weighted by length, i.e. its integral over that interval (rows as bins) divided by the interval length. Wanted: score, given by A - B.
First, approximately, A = 8.98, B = 9.28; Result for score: -0.30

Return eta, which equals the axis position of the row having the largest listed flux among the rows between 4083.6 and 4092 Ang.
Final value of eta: 4087.79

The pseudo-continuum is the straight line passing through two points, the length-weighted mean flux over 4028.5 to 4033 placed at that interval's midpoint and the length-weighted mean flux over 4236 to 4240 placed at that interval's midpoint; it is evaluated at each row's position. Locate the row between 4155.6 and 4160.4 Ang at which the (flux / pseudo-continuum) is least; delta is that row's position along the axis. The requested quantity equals 4156.13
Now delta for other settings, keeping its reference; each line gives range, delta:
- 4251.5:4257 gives 4254.90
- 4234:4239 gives 4236.32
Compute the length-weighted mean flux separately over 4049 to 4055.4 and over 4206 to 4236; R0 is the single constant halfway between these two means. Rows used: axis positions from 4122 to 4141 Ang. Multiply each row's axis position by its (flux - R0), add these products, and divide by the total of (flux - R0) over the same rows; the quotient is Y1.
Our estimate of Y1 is 4133.3 Ang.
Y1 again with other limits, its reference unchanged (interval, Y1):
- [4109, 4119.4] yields 4114.5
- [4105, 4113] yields 4111.1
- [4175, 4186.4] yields 4180.6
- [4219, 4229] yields 4226.9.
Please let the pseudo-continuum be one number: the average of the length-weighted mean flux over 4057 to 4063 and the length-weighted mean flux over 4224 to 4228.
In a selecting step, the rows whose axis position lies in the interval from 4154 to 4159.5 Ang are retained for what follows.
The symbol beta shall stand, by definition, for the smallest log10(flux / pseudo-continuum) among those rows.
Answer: 0.06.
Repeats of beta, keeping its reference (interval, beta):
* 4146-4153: 0.09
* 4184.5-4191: 0.03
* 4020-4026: 0.04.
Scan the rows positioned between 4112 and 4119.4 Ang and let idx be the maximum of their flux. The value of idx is 10.61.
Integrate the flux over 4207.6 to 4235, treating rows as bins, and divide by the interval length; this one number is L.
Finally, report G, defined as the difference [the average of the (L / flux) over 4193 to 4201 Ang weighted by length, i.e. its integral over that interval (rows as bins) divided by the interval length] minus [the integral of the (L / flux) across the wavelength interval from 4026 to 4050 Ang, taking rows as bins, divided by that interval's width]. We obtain -0.009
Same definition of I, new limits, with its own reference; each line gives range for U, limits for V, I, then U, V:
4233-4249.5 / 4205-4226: 12.4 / 0.68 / 0.92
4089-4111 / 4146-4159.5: 4.8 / 1.28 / 0.66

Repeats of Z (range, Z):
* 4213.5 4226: 1.03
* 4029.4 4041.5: 0.94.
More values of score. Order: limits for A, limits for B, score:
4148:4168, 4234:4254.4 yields 0.82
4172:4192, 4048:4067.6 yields 0.14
